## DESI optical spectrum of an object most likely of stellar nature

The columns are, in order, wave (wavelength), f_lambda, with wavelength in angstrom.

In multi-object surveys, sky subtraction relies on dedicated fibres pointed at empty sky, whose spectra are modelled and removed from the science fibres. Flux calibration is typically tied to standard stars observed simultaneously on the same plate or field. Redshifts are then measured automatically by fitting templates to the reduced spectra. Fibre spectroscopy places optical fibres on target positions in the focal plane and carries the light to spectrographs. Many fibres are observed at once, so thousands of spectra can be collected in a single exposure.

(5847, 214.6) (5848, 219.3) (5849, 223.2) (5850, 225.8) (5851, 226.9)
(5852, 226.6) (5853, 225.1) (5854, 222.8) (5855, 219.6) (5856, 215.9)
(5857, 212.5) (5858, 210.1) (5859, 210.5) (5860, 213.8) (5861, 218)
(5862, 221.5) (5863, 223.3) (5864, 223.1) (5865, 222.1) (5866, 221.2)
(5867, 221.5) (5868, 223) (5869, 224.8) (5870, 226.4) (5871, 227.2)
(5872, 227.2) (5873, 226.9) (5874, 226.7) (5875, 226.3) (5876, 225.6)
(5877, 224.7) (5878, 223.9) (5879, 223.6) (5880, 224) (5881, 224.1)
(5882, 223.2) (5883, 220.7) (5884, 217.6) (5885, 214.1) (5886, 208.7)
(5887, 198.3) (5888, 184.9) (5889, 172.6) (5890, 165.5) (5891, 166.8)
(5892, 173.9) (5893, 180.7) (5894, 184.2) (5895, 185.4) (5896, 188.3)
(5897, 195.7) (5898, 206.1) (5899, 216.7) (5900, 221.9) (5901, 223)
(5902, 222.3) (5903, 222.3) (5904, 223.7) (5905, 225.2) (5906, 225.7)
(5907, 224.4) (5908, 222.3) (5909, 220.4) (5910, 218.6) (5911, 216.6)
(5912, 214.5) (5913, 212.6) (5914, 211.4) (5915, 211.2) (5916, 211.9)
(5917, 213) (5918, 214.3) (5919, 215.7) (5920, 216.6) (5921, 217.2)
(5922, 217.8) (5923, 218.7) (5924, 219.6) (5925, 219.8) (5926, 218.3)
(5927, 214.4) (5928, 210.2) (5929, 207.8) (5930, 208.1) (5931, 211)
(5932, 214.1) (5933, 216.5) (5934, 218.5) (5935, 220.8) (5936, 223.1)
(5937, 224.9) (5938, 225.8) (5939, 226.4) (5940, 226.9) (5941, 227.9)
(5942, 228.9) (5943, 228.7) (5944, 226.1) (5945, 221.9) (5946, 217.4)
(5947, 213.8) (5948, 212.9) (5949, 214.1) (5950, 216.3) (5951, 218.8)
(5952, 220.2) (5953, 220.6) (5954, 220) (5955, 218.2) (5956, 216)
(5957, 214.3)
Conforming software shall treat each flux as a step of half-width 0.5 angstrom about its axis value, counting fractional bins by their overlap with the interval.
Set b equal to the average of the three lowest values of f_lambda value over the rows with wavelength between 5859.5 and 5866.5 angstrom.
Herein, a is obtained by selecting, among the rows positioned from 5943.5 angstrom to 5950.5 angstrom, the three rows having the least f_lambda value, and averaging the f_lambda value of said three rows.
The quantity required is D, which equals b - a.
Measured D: 4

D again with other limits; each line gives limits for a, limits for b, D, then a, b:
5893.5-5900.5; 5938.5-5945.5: 39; 186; 224.8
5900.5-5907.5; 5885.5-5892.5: -54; 223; 168.3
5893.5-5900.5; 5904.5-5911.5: 33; 186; 218.5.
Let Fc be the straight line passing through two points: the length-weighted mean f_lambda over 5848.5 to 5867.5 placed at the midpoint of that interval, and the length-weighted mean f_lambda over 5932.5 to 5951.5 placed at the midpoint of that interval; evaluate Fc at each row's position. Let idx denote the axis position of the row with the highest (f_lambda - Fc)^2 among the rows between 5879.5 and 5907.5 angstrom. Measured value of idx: 5890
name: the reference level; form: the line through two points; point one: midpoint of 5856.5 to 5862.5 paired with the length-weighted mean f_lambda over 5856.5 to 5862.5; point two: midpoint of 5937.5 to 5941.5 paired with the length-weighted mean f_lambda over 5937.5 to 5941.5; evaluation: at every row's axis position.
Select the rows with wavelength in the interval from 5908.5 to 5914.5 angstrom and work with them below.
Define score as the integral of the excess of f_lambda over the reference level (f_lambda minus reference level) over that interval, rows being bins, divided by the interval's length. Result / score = -6.7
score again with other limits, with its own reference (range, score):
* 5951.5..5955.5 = -9.2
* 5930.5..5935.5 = -9.6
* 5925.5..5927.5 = -8.4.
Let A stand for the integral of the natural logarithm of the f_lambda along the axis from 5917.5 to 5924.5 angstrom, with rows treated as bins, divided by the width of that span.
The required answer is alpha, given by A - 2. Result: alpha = 3.38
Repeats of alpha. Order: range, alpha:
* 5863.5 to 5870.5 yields 3.41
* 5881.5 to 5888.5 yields 3.34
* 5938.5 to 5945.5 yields 3.42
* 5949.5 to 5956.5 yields 3.39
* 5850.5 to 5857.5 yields 3.40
